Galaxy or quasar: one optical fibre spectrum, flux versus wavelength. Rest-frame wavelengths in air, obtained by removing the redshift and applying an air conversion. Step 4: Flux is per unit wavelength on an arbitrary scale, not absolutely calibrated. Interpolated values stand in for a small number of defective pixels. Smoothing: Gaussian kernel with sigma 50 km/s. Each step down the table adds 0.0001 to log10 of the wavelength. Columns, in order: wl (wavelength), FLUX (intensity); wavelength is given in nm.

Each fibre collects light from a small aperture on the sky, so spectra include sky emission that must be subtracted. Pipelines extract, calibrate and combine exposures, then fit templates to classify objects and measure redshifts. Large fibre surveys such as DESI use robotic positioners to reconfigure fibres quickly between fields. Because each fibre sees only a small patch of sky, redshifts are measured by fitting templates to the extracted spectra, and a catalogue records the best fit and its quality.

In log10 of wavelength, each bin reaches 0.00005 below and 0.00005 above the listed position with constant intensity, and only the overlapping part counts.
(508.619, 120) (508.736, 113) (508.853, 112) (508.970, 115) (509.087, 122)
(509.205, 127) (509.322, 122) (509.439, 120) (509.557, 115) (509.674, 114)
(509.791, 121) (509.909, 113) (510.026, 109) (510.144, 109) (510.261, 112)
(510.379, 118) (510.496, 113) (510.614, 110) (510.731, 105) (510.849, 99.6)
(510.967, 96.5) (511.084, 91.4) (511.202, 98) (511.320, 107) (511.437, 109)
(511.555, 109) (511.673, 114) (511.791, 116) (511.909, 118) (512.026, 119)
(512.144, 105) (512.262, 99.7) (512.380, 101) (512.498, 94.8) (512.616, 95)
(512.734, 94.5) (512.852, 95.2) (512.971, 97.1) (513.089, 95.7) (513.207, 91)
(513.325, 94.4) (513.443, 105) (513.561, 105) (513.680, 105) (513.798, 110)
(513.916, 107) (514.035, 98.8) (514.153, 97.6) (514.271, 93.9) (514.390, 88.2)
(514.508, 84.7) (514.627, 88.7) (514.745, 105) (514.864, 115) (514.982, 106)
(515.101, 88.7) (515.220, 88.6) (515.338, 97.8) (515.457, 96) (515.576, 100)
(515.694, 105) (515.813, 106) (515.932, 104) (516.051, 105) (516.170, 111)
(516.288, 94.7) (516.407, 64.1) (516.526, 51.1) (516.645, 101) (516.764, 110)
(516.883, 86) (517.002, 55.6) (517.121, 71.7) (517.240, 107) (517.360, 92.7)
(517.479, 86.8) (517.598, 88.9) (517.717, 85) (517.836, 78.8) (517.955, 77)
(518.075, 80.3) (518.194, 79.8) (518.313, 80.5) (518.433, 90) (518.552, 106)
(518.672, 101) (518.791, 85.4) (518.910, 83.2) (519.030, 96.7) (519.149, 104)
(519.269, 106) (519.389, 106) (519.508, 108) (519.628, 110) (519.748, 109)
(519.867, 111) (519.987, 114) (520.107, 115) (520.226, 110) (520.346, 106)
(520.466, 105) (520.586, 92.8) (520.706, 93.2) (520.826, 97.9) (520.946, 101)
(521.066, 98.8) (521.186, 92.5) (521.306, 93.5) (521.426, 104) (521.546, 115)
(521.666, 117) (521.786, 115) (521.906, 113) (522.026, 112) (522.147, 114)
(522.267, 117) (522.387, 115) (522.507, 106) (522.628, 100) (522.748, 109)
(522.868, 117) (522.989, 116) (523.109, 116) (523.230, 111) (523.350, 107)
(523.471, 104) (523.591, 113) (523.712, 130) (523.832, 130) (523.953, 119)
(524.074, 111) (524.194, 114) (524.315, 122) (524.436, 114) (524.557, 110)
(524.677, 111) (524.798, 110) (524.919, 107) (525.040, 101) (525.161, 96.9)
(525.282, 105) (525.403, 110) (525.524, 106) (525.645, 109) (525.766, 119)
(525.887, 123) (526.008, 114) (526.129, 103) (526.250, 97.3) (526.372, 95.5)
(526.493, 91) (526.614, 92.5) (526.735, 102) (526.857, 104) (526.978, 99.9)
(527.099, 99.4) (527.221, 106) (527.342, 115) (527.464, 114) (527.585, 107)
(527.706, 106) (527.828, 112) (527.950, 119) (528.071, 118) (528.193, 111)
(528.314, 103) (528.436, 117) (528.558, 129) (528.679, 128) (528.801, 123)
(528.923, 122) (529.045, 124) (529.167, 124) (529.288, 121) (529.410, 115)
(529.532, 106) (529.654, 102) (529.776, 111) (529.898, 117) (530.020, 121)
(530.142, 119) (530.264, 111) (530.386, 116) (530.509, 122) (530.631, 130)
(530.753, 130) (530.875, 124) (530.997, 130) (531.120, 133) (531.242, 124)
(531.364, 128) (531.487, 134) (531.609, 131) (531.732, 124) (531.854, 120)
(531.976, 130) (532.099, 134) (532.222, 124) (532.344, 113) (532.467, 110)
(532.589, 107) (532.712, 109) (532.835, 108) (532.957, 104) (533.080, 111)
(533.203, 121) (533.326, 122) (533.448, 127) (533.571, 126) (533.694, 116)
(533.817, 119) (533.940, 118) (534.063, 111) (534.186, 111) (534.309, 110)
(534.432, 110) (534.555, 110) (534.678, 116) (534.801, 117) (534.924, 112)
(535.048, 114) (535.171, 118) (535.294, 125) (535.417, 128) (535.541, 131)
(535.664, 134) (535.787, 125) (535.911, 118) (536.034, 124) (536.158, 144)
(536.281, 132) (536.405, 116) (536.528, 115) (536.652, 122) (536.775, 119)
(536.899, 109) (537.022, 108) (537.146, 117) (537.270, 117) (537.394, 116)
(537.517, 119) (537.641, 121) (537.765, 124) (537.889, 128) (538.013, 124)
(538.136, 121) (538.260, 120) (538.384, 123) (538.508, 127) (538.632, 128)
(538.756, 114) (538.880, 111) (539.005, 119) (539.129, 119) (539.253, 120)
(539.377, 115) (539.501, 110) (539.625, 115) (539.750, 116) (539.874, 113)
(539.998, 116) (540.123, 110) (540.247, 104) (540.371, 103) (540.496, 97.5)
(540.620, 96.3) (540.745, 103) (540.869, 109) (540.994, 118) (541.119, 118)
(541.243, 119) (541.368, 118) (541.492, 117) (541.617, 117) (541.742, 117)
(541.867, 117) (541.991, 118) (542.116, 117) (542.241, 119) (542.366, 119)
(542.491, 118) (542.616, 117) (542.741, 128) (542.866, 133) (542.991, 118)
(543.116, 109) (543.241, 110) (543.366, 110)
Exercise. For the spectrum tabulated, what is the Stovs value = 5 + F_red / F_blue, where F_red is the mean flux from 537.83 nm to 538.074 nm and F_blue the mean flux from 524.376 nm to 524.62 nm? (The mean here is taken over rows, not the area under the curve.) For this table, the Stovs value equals 6.12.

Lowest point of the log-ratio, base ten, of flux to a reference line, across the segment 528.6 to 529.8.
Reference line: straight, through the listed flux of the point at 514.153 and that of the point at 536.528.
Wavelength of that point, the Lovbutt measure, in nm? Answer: 529.654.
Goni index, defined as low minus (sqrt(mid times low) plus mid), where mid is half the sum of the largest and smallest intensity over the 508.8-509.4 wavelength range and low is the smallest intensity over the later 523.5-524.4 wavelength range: -124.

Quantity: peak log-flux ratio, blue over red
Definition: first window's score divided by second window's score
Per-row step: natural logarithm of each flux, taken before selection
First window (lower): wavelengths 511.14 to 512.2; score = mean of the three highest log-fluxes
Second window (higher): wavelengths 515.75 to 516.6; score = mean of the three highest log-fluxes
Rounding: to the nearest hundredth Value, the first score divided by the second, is 1.02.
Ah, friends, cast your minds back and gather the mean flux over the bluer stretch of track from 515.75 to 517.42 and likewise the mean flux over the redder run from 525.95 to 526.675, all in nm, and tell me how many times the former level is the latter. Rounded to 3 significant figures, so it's 0.910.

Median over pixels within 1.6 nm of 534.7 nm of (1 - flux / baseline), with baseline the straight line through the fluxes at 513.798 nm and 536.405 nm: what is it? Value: -0.027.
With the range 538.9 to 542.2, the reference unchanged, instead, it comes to 0.006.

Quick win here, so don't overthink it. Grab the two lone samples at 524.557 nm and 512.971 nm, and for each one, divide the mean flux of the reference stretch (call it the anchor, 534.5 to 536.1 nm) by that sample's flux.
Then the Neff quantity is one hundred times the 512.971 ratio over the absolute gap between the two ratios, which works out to 853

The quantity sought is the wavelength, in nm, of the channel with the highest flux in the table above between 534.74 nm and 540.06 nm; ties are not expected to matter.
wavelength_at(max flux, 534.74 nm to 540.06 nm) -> 536.158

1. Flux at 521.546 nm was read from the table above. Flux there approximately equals 115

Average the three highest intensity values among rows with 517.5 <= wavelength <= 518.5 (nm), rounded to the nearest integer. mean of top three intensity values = 88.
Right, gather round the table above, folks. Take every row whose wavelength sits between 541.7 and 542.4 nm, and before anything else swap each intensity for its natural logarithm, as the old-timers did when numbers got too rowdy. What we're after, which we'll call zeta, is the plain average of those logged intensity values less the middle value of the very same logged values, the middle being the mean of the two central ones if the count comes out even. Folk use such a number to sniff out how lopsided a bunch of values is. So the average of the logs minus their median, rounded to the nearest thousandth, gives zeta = 0.003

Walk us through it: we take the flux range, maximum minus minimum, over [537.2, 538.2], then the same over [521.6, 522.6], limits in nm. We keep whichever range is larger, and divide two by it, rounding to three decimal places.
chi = 0.167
